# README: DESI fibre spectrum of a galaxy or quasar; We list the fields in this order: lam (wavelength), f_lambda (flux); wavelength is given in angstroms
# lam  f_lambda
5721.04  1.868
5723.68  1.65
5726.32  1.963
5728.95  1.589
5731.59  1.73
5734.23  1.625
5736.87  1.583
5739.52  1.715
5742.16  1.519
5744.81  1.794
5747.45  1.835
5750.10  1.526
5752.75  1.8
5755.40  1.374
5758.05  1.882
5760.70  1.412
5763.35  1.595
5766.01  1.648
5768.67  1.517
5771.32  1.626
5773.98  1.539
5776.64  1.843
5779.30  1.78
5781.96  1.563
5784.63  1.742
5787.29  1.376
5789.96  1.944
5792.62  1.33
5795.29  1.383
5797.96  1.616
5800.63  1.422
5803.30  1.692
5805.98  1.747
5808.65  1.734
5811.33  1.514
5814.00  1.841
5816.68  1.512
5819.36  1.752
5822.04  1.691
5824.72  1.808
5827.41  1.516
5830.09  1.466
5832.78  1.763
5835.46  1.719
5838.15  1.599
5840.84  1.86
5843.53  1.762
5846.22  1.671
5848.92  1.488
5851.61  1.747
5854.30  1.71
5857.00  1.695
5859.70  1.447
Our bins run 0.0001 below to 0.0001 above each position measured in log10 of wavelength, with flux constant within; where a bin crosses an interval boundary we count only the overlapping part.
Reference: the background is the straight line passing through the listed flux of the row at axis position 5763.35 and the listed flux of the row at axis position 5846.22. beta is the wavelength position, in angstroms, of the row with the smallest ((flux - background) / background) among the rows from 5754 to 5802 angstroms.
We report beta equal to 5792.62 angstroms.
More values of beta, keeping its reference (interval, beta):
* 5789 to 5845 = 5792.62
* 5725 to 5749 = 5742.16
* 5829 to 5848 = 5830.09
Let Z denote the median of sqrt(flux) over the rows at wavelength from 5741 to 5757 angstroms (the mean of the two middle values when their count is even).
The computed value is 1.29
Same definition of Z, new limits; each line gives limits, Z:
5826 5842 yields 1.29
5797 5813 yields 1.29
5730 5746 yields 1.29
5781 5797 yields 1.21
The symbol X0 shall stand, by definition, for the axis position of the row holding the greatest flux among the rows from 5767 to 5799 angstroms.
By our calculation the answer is 5789.96 angstroms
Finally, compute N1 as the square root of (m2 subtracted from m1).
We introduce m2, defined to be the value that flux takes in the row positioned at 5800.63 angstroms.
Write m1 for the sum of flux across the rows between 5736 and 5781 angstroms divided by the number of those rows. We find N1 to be 0.47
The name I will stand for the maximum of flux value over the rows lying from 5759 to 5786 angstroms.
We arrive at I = 1.843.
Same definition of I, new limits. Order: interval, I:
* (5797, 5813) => 1.747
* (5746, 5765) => 1.882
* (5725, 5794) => 1.963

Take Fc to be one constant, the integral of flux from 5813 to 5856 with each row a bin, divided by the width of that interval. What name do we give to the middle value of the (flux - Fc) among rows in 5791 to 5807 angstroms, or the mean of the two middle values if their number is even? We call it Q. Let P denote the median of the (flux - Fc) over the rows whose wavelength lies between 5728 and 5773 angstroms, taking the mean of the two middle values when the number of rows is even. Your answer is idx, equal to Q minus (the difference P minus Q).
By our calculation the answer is -0.3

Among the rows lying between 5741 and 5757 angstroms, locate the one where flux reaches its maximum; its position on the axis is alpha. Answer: 5747.45 angstroms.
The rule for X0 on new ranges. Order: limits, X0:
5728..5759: 5758.05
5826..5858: 5840.84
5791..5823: 5814.00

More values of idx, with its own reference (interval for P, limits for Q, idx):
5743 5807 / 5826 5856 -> 0.1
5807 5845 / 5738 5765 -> -0.1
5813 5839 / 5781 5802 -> -0.4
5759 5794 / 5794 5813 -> 0.0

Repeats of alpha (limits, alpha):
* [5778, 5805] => 5789.96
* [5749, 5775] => 5758.05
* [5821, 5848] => 5840.84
